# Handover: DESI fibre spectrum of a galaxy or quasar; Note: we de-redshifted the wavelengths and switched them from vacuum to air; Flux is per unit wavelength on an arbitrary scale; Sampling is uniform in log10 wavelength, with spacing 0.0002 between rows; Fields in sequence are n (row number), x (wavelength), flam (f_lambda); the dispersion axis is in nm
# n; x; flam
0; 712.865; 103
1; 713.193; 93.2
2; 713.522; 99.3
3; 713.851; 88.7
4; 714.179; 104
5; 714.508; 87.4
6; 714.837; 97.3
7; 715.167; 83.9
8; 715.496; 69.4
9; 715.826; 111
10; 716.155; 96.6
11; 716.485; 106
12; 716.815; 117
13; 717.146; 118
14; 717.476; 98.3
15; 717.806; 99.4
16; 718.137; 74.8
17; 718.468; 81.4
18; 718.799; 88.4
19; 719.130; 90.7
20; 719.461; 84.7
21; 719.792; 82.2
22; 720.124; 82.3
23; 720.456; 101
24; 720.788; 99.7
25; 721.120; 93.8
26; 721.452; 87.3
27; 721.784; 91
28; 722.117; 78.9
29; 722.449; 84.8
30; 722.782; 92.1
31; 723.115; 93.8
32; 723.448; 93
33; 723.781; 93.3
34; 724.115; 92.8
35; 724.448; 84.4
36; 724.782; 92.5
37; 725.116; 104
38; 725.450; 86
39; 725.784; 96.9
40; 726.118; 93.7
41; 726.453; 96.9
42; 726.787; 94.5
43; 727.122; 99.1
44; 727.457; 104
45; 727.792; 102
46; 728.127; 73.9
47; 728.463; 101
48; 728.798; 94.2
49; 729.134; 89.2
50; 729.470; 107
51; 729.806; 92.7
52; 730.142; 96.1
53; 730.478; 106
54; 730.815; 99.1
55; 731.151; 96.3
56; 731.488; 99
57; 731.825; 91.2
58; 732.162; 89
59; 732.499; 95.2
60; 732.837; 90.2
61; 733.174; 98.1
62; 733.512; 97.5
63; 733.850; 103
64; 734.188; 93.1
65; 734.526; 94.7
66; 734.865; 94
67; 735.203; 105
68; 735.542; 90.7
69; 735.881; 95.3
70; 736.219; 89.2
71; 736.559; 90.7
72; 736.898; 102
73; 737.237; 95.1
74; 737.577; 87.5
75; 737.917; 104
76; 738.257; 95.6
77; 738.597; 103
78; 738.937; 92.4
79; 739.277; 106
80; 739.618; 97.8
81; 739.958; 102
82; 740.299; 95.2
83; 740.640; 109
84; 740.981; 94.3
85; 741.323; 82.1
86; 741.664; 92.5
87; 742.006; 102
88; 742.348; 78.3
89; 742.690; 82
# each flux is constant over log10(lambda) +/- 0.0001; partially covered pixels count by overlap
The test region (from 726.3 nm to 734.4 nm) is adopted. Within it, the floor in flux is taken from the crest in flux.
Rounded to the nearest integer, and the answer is 33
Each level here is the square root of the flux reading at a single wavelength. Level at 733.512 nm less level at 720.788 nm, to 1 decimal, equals -0.1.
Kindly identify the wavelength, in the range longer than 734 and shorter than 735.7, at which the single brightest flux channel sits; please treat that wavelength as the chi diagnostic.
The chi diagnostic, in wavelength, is 735.203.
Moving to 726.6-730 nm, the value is 729.470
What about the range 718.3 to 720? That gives 719.130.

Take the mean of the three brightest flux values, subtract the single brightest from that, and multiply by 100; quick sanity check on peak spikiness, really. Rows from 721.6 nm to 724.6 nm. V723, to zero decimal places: -43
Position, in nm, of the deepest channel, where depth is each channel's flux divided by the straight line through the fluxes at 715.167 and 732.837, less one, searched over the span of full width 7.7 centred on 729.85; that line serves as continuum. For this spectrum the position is 728.127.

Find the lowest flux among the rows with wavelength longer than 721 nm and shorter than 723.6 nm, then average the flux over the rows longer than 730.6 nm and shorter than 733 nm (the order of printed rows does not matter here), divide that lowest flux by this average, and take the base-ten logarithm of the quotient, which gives -0.08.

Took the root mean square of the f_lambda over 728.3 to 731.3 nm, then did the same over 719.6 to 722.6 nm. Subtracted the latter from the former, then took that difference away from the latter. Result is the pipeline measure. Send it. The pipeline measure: 81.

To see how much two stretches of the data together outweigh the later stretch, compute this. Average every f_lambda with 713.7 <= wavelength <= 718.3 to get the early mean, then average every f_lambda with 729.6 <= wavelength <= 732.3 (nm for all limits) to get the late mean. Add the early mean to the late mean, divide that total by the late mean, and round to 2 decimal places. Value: 2.00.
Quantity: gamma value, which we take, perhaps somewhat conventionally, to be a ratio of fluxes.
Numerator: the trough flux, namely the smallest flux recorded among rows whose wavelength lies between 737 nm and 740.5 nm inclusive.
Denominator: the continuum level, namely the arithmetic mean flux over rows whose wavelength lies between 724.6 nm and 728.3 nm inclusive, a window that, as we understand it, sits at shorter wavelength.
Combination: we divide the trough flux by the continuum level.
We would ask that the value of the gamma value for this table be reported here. 0.92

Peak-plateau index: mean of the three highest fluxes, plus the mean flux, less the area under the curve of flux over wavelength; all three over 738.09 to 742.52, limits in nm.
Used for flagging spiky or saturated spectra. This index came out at -224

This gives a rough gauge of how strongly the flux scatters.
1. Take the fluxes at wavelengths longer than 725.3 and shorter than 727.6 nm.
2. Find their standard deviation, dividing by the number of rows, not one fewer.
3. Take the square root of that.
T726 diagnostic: 2.26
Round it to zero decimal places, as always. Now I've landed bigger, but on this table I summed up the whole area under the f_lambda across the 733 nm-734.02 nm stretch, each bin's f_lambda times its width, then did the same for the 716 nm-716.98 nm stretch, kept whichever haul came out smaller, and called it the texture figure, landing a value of 101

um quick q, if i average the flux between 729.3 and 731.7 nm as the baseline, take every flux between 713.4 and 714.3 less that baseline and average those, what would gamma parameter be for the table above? -2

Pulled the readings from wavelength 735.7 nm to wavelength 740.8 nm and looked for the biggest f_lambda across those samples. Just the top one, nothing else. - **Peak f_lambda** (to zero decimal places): 109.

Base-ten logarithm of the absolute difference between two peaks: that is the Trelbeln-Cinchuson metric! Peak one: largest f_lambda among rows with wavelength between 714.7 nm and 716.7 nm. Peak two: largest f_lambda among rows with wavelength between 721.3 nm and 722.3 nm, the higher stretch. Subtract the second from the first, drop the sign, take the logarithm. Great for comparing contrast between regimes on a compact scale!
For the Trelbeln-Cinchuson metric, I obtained 1.3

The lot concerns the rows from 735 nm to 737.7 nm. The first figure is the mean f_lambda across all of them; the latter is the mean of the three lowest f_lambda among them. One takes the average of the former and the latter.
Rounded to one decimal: 91.8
